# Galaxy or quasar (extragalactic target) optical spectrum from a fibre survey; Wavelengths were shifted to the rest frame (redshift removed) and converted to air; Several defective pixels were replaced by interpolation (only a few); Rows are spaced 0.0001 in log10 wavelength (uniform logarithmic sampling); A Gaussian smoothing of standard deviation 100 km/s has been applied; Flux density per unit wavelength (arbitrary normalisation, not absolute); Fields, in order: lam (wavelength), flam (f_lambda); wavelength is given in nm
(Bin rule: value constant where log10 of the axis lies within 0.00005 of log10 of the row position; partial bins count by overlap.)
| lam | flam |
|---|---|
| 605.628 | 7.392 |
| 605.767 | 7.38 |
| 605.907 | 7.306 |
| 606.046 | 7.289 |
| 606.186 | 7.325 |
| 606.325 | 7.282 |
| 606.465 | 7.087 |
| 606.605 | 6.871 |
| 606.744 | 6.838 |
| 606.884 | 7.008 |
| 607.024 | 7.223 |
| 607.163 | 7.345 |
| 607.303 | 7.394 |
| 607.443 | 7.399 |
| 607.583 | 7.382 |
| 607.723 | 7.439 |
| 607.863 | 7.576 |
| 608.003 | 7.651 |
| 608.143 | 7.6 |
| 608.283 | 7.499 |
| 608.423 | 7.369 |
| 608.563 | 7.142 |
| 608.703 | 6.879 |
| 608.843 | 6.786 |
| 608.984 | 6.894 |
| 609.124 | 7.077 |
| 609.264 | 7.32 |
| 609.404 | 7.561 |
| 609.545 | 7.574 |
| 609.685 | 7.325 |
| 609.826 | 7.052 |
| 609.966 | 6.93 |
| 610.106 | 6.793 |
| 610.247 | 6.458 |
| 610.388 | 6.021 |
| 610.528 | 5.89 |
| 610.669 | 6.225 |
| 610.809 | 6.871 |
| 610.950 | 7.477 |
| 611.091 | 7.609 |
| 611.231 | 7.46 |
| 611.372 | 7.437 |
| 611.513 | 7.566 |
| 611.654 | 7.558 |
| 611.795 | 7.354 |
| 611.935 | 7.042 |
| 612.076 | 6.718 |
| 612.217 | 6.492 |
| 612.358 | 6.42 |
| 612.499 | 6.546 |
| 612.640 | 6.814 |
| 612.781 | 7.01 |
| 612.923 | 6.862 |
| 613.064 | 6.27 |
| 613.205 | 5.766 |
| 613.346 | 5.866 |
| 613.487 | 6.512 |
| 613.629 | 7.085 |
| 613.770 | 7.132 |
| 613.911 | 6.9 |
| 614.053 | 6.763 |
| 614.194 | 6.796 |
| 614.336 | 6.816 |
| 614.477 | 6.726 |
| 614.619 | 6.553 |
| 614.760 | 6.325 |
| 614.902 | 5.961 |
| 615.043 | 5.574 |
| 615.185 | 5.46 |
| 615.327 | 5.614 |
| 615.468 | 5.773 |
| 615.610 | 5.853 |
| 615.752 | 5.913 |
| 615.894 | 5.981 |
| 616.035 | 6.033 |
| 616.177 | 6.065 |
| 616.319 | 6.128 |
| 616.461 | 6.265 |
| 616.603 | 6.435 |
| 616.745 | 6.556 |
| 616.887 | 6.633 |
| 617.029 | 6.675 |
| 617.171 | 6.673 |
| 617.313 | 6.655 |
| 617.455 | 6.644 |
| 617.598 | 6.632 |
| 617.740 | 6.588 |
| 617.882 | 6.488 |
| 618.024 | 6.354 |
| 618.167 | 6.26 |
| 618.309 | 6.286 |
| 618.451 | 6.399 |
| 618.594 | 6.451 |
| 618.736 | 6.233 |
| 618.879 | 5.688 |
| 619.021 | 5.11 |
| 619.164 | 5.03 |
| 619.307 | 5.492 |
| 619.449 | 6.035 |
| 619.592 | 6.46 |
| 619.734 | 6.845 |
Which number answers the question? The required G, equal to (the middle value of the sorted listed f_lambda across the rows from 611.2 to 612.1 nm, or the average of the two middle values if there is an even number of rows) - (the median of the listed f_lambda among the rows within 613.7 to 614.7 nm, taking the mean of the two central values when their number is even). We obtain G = 0.64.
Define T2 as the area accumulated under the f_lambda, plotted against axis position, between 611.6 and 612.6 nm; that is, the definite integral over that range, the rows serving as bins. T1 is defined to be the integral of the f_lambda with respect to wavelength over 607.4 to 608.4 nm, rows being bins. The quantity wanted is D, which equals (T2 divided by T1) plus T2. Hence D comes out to 7.8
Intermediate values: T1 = 7.50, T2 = 6.87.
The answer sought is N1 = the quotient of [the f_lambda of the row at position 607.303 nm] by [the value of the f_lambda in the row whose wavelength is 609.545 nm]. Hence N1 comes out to 0.98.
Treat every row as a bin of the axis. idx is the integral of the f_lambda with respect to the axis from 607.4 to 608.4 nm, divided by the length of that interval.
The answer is 7.5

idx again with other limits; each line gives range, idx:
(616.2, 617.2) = 6.5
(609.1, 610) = 7.3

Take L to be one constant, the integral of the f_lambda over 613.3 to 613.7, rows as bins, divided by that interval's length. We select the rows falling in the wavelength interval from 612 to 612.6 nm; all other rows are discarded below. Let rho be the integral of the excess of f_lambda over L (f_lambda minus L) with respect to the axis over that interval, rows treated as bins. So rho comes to 0.02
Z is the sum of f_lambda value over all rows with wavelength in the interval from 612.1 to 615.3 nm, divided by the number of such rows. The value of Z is 6.5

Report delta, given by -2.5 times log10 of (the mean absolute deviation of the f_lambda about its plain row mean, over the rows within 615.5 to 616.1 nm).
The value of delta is 3.02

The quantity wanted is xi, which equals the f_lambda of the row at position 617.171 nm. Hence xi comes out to 6.673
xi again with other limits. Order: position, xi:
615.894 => 5.981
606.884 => 7.008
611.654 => 7.558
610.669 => 6.225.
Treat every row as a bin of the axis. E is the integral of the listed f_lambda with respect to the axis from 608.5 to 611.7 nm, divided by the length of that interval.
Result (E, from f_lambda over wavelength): 7.0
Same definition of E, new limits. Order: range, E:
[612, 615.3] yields 6.5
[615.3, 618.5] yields 6.3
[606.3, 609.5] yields 7.2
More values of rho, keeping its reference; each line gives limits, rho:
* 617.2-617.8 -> 0.07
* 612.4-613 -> 0.16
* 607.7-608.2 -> 0.53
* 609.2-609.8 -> 0.54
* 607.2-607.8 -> 0.53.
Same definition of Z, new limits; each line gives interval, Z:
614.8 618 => 6.2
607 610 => 7.3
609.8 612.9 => 6.9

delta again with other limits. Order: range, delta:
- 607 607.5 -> 3.08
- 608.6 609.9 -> 1.50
